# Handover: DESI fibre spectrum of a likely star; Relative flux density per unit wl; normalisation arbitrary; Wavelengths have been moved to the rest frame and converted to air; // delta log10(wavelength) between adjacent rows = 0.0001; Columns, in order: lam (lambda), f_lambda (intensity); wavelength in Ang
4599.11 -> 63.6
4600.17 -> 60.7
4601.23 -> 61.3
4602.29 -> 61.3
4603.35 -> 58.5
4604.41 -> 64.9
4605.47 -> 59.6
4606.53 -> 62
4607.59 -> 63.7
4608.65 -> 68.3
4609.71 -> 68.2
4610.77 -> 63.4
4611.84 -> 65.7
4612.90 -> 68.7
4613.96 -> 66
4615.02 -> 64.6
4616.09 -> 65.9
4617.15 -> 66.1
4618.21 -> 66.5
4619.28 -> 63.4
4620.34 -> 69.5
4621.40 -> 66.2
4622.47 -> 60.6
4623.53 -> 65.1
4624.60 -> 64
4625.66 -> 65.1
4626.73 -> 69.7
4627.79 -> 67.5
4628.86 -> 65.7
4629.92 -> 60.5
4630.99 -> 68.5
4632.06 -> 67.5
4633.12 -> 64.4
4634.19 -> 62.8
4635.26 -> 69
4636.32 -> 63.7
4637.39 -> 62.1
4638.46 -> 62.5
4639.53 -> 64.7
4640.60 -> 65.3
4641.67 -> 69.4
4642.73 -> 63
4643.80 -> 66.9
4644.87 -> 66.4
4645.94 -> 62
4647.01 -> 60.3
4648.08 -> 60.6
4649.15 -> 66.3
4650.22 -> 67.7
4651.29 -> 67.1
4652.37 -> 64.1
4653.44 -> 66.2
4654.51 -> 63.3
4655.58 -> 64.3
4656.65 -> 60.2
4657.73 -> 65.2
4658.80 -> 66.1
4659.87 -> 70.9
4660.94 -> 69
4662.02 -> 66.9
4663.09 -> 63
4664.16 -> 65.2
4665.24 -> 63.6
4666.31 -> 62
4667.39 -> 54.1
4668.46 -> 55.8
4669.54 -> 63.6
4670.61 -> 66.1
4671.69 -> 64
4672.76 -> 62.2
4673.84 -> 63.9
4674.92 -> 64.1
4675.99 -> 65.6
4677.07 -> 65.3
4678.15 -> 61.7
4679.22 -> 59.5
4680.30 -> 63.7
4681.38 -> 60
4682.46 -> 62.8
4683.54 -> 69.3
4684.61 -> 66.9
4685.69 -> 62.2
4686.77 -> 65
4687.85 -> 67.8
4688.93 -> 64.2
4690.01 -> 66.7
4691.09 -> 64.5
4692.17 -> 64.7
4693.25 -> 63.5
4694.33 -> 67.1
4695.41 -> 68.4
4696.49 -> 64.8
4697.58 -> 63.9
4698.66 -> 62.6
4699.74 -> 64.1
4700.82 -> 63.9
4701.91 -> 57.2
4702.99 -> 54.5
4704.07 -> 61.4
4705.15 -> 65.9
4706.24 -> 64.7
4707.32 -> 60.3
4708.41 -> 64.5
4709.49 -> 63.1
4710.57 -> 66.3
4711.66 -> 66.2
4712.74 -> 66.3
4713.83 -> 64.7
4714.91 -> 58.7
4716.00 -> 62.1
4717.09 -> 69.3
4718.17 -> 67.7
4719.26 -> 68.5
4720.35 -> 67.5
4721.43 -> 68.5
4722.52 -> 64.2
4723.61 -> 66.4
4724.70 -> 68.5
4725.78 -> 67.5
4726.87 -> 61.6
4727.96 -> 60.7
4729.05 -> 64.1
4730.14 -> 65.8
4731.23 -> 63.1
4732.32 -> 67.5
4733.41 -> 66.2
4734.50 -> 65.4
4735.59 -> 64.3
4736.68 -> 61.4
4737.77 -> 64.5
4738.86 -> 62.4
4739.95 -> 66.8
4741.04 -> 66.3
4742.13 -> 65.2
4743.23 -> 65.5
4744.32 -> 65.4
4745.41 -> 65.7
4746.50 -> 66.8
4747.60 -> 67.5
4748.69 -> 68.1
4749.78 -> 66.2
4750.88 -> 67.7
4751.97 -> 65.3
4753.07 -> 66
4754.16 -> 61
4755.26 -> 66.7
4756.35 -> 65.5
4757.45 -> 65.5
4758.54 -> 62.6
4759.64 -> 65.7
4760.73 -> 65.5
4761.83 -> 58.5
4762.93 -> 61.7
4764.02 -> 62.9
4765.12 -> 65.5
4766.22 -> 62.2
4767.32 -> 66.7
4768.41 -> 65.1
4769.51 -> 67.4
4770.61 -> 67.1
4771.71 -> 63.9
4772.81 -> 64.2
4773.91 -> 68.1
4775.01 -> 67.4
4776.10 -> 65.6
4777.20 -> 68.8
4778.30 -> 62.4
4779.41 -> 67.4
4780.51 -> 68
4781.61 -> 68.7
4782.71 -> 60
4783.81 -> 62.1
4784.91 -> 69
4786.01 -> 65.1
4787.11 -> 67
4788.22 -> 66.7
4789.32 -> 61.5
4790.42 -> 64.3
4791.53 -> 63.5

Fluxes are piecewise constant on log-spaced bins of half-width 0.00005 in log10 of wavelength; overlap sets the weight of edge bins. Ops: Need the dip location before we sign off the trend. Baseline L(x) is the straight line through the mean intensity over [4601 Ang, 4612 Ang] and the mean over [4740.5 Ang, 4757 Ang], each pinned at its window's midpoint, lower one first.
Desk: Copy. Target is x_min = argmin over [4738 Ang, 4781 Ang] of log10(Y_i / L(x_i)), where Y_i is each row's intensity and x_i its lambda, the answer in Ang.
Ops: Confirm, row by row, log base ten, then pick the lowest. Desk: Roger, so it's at 4761.83 Ang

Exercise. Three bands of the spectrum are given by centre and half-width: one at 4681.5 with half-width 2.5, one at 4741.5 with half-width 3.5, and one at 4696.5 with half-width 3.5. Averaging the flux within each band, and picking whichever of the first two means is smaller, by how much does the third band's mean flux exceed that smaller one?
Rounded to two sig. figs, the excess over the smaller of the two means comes 1.9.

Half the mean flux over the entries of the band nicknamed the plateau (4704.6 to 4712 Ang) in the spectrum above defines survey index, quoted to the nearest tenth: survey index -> 32.2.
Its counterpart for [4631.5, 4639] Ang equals 32.3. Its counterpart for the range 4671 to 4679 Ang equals 31.9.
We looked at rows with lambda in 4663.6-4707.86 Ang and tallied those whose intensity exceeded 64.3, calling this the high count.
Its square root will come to 4.0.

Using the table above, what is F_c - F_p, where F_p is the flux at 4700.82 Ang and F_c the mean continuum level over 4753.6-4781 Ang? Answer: 1.1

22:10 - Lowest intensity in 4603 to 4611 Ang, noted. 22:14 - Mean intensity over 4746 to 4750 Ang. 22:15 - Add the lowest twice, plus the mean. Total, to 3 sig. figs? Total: 184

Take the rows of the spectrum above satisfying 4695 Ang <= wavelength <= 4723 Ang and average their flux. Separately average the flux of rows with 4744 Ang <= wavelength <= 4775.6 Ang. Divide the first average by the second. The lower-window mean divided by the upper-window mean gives 0.984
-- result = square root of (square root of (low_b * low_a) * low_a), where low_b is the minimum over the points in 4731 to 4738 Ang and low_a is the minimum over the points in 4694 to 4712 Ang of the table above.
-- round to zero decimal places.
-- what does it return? 56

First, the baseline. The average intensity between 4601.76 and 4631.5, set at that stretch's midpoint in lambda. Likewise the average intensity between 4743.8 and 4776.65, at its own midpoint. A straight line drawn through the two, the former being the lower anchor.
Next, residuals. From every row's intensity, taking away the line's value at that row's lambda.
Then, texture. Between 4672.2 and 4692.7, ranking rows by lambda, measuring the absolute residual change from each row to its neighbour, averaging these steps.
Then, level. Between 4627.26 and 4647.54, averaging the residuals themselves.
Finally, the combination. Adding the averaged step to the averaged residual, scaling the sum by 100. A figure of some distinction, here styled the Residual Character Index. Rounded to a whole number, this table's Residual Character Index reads 250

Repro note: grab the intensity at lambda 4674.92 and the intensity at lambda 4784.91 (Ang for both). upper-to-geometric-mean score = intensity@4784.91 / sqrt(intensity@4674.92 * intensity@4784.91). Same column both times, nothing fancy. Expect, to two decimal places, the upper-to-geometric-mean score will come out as 1.04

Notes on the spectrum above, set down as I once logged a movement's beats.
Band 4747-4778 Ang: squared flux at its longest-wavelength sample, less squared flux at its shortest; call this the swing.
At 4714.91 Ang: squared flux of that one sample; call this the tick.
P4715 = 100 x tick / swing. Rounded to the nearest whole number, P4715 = 1945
